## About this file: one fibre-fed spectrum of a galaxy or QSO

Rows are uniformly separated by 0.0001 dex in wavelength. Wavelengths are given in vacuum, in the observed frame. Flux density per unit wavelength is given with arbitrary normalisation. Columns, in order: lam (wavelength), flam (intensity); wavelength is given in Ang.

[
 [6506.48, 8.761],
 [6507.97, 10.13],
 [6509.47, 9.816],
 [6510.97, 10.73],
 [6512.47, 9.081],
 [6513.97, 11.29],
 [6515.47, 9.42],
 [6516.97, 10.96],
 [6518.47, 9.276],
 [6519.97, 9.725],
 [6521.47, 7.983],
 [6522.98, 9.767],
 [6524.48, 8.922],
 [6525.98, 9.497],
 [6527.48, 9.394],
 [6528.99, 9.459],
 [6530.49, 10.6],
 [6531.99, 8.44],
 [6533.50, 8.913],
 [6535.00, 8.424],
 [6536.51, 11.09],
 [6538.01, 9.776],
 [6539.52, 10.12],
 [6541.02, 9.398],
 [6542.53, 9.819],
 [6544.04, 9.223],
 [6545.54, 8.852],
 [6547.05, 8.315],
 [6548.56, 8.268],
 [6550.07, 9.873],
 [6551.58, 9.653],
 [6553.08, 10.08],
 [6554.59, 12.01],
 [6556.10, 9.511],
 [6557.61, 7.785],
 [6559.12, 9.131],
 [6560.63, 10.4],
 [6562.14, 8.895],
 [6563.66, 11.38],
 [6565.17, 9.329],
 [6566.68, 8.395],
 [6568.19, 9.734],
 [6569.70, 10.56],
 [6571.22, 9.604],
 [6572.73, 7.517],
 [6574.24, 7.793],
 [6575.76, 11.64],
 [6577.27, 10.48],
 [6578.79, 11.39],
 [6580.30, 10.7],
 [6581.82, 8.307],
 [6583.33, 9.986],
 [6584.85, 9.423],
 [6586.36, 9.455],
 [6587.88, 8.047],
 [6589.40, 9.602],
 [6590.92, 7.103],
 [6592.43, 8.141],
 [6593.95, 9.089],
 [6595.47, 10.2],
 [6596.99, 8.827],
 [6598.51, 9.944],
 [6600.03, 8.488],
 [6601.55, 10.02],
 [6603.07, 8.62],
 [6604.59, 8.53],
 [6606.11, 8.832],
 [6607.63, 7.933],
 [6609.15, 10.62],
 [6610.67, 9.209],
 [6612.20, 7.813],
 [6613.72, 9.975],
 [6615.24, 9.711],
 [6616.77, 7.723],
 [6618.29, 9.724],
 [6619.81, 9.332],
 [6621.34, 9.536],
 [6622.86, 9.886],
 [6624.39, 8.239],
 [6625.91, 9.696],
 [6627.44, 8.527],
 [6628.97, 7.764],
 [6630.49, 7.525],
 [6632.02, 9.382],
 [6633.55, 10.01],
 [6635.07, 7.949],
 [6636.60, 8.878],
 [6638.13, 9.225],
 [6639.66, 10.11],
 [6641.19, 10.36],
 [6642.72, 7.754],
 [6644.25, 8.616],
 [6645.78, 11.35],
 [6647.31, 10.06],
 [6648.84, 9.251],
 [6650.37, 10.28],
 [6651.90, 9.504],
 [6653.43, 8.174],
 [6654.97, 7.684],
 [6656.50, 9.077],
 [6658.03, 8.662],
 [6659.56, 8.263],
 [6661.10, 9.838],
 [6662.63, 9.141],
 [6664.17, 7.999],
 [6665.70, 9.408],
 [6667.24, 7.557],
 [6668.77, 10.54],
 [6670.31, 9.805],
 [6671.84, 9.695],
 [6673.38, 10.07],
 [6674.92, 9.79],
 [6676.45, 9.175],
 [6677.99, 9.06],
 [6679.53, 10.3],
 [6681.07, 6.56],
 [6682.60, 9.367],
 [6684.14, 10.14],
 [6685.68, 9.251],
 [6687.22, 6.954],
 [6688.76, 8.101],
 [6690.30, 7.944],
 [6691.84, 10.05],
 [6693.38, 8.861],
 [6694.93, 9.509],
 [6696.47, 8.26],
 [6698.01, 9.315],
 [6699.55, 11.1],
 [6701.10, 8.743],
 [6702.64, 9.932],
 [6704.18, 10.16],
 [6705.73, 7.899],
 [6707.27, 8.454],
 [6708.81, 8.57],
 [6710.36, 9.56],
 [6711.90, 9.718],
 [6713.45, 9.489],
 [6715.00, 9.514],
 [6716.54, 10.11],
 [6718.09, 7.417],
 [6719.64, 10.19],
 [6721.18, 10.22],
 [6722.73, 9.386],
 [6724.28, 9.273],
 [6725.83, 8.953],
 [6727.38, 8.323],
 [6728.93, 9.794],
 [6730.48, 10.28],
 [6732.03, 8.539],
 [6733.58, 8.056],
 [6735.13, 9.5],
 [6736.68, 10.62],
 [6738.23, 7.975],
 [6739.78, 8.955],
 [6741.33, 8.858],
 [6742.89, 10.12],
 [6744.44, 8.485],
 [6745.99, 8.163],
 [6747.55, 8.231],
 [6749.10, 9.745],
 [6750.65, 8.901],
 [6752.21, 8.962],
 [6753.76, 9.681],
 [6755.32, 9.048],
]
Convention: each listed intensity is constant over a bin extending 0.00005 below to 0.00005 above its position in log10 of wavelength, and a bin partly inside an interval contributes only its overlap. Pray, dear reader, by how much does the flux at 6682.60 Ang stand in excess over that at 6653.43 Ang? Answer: 1.2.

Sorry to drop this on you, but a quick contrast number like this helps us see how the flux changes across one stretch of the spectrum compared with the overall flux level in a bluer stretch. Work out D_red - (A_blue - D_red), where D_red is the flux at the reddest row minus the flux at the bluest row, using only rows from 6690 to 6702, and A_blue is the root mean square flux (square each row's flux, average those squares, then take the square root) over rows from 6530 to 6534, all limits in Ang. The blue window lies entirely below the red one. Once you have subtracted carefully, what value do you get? -8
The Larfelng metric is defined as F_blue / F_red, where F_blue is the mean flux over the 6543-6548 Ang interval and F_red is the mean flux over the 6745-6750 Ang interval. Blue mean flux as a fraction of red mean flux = 1.01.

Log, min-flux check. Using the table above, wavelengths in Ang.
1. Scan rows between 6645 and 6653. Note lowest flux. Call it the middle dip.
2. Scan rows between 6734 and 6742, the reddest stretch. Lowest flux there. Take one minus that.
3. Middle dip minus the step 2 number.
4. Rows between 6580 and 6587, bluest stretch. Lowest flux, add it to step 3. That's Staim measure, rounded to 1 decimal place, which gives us 24.5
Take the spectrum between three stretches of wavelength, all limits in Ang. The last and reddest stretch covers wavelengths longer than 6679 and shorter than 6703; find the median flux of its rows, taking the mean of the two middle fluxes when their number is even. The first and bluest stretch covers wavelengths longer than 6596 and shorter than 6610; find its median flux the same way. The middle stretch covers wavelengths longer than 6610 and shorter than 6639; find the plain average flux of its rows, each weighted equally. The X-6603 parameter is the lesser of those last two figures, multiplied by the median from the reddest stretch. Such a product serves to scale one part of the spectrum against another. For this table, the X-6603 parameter 82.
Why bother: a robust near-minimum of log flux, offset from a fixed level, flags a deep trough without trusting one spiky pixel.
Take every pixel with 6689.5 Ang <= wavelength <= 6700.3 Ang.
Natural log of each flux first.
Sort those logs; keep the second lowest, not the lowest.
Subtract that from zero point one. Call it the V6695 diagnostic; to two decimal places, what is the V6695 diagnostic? -2.01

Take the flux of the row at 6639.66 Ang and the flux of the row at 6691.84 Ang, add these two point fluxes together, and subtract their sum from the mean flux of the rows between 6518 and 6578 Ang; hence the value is -10.7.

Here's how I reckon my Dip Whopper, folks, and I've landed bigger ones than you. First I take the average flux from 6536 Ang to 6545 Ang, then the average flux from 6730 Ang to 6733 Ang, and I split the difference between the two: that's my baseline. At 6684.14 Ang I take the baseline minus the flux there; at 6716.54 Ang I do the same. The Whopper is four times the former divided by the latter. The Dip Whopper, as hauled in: 4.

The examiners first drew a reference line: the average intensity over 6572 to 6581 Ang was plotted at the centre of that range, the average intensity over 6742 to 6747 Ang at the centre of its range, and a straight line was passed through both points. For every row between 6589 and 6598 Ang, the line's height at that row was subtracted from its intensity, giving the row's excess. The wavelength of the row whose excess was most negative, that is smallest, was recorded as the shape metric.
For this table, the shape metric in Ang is 6590.92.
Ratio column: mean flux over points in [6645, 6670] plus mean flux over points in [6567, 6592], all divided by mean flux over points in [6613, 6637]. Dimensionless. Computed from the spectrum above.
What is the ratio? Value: 2.07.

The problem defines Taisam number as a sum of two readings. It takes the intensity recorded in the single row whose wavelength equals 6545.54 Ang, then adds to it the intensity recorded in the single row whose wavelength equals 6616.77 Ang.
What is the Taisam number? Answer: 16.6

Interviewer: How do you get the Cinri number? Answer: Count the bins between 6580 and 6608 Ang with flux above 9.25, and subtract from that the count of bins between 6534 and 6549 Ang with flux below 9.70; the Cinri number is 2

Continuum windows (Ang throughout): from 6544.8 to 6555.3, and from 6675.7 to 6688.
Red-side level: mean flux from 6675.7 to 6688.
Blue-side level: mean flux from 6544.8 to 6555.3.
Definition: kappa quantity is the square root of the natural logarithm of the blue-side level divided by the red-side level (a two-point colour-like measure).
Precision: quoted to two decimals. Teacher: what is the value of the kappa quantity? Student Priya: 0.28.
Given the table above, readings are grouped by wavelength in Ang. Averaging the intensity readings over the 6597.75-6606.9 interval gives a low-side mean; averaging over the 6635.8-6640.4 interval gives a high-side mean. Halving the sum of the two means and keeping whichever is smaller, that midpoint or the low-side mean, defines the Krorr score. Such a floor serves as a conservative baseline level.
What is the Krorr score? 9.1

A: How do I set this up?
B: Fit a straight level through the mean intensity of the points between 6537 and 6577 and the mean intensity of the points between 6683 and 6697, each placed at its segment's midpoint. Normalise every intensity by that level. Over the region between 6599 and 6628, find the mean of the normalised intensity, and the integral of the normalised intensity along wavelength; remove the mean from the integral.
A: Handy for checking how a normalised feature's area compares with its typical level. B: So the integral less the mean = 27.6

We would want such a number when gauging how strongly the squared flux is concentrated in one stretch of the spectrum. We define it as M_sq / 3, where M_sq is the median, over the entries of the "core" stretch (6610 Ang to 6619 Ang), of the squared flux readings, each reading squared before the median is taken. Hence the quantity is 30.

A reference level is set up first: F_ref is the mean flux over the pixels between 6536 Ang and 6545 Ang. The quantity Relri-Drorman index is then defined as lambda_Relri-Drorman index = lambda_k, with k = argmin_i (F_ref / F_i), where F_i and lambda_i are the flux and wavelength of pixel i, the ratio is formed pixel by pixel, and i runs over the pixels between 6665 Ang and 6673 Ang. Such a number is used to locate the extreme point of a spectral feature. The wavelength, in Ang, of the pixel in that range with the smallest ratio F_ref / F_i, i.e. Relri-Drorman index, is 6668.77 Ang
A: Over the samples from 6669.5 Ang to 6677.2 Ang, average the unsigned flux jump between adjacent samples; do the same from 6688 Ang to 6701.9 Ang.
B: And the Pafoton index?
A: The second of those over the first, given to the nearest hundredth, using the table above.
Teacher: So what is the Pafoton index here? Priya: 3.82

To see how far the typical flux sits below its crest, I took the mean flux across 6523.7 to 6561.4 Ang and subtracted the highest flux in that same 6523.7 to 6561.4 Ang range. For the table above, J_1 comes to -2.53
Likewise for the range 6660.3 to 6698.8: -1.47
